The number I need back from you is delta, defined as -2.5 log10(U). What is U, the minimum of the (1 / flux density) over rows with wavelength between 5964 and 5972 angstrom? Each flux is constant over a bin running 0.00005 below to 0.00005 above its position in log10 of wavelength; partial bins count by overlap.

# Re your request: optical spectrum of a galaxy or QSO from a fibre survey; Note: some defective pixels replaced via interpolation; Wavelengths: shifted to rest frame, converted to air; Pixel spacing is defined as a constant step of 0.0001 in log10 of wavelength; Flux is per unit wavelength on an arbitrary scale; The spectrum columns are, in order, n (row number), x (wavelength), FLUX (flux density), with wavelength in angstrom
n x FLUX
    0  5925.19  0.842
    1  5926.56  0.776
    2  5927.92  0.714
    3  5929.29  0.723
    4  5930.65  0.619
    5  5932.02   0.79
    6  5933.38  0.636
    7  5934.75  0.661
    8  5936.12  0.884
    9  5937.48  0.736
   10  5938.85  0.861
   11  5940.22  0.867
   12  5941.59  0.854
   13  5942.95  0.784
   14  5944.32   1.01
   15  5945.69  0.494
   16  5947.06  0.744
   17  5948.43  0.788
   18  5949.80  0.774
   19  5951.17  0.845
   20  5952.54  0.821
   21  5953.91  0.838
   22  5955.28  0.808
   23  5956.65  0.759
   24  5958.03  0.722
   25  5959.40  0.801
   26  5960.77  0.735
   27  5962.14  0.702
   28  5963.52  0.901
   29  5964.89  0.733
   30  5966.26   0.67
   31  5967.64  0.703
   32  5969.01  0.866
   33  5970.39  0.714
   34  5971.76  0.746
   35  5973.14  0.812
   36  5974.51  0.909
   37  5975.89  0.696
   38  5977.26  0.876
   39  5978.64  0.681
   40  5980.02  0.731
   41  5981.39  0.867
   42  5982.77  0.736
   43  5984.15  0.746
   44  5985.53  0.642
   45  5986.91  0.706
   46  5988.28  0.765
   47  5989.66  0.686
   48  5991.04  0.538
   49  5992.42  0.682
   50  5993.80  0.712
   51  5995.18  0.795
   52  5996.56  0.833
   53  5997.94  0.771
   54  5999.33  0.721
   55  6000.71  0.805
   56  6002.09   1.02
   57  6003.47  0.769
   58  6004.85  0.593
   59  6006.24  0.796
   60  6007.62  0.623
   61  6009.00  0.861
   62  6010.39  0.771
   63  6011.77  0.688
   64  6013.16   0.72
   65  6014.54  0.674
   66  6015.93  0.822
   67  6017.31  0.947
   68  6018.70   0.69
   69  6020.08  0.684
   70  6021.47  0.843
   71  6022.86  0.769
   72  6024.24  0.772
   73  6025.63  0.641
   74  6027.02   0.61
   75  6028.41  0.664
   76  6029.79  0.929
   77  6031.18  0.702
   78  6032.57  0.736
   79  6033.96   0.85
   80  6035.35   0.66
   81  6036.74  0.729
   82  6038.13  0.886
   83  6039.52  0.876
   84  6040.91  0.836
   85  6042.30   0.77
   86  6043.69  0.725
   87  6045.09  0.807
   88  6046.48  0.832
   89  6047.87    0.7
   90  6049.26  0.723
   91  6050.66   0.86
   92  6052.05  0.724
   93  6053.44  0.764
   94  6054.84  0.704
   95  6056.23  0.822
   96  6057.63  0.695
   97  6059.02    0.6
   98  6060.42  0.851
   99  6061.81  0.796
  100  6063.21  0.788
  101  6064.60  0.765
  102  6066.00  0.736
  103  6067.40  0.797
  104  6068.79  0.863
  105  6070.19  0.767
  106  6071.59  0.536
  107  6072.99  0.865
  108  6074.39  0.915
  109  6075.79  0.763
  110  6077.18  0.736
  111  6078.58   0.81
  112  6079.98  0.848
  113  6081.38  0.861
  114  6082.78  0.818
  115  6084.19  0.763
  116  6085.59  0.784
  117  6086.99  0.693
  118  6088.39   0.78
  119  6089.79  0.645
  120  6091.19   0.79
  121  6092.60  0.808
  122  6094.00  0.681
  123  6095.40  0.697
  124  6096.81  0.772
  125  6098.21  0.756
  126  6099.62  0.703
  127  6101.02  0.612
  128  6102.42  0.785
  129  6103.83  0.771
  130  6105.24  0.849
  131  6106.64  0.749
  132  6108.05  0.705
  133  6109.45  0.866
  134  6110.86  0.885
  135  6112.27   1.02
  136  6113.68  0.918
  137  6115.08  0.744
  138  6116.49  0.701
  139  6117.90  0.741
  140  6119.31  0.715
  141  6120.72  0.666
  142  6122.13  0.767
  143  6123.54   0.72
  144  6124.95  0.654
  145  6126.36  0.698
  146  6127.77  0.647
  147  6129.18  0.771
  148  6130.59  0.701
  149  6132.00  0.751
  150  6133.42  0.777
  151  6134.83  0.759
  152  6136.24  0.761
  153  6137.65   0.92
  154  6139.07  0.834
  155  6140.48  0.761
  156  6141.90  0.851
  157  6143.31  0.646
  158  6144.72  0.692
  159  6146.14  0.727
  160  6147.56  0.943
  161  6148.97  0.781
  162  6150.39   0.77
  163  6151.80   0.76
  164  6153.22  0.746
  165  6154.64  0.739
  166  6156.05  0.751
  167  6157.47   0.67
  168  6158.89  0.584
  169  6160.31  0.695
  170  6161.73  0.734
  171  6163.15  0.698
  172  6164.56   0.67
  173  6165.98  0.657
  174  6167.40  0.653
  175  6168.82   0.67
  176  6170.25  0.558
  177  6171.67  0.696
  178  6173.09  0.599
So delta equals -0.16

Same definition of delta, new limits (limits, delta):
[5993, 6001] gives -0.20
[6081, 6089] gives -0.16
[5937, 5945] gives 0.01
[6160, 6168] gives -0.34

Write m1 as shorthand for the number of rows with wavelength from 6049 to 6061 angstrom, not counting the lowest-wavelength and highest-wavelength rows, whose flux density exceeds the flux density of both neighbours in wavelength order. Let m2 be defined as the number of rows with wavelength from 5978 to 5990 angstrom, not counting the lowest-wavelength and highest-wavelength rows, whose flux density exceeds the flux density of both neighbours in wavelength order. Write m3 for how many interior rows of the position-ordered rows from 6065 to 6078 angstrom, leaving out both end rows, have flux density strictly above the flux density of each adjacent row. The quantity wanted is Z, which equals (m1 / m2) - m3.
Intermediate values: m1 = 3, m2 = 3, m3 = 2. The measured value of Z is -1.0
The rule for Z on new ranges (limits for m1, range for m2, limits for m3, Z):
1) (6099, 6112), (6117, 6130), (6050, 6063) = -2.0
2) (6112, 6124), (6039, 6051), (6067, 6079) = 0.0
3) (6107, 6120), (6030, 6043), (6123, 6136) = -2.0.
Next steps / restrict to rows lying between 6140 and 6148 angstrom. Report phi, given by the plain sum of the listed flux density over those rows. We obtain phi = 4.6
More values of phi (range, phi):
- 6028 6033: 3.0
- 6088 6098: 5.2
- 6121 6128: 3.5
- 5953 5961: 4.7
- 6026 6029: 1.3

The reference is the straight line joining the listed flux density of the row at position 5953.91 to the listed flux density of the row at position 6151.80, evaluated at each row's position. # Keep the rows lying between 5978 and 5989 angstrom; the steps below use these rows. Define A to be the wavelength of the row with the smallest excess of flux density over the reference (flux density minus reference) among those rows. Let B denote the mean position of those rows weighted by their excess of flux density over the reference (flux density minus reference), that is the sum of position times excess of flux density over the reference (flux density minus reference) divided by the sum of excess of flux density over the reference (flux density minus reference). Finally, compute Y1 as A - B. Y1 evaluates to 1.9 angstrom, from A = 5985.53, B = 5983.6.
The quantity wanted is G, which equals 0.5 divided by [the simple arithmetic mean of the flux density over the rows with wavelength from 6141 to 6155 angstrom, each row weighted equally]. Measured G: 0.653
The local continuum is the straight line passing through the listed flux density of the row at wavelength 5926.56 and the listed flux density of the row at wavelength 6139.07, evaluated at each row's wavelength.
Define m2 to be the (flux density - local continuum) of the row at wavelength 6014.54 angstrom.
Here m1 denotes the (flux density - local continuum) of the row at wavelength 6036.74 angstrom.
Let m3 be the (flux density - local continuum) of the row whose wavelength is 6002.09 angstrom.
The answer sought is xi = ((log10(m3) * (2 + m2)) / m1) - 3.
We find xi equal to 13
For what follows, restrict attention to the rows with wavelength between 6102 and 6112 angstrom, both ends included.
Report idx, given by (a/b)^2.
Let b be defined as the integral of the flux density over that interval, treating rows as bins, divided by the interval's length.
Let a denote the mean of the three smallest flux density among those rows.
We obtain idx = 0.84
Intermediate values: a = 0.74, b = 0.811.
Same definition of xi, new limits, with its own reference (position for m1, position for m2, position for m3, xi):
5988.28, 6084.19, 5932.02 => 130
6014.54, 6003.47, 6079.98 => 21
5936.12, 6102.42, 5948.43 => -44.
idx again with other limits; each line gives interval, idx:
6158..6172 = 0.82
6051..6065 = 0.78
